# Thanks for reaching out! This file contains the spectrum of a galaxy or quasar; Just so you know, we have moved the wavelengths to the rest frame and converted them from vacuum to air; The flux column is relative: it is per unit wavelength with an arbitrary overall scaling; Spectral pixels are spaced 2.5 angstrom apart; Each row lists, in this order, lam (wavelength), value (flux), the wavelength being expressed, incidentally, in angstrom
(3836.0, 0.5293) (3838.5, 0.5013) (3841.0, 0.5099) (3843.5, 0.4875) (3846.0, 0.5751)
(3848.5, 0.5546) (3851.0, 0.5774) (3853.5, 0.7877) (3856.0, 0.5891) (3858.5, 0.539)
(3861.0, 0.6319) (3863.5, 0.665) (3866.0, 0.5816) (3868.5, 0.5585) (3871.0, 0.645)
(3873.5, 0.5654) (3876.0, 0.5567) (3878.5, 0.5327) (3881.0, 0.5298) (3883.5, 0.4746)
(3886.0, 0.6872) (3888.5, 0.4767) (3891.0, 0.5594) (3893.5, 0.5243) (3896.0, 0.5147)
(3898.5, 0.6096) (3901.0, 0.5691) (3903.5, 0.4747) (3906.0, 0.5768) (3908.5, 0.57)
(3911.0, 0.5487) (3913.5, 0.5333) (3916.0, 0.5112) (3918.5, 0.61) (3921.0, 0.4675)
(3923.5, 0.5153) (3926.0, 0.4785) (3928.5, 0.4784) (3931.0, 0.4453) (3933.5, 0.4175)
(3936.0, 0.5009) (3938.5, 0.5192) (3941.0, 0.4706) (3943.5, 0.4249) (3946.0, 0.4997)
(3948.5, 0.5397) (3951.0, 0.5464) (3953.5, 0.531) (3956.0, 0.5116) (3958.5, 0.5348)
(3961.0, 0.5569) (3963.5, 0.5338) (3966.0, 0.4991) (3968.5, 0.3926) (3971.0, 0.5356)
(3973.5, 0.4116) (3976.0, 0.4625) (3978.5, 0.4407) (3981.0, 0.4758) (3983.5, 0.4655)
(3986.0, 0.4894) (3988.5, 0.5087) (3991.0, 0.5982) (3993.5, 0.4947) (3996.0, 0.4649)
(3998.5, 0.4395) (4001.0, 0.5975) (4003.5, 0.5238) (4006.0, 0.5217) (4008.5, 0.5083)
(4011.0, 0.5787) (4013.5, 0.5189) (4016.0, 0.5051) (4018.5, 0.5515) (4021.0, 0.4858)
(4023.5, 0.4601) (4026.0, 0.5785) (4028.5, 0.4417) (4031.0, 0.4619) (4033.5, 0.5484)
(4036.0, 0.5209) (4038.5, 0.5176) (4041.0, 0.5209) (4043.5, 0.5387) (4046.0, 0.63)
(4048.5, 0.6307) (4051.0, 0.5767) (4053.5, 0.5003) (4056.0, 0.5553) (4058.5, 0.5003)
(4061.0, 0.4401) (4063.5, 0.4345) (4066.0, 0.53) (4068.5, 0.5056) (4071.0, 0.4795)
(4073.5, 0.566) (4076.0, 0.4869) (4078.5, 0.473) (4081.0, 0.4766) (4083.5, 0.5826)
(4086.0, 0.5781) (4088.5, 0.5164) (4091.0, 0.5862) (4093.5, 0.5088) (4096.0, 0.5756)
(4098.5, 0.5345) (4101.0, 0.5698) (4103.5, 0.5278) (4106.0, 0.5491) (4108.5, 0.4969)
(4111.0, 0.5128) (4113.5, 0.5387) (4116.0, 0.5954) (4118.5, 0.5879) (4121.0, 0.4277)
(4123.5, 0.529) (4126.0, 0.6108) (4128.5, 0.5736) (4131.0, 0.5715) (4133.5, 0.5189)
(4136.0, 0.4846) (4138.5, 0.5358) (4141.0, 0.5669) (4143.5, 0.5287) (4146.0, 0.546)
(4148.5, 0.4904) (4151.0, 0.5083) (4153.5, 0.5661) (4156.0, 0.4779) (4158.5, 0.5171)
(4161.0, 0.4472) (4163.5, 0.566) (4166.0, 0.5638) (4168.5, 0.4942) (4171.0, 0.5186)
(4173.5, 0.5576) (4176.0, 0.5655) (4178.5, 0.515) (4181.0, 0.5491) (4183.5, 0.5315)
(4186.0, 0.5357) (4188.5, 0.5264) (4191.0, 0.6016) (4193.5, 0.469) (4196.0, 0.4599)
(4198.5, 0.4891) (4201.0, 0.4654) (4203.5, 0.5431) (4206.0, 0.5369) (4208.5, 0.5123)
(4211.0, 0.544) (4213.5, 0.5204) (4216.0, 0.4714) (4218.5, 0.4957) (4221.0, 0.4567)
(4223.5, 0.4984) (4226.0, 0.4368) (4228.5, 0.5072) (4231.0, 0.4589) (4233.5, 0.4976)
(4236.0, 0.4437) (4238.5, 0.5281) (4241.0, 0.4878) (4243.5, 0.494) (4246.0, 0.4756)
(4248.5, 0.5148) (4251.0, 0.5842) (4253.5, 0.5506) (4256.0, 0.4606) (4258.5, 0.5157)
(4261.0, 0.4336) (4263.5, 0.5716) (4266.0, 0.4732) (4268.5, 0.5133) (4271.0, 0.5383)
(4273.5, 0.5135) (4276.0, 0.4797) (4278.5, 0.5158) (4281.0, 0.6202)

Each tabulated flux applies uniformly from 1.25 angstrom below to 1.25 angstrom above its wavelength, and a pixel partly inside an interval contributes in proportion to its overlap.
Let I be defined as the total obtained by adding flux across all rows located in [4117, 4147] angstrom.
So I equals 6.48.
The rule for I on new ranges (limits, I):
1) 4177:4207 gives 6.22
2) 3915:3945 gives 5.84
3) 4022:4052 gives 6.43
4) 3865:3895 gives 6.69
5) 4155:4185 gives 6.30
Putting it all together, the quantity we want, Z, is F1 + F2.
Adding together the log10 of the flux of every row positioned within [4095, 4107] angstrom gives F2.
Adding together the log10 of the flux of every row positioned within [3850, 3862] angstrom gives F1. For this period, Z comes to -2.33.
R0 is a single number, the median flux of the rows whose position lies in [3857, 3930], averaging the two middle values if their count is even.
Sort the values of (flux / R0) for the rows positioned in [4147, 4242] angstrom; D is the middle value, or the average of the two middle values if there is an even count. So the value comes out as 0.930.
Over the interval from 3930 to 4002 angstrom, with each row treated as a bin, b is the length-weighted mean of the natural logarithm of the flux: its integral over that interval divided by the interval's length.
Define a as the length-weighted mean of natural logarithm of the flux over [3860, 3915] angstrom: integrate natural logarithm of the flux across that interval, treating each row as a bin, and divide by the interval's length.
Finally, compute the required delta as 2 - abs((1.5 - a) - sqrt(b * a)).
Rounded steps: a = -0.58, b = -0.71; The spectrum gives 0.563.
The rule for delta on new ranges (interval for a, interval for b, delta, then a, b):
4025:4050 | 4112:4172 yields 0.505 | -0.62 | -0.64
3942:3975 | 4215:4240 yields 0.519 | -0.70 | -0.74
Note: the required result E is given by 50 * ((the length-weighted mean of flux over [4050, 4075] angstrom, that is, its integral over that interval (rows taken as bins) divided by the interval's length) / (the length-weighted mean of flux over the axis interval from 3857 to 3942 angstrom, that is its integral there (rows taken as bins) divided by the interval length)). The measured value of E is 47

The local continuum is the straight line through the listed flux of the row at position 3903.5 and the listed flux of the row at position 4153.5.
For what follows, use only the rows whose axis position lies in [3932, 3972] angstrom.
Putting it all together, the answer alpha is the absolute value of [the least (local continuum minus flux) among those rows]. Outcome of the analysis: 0.06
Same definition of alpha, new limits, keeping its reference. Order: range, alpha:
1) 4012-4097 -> 0.10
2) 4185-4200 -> 0.02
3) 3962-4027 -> 0.09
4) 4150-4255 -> 0.02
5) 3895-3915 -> 0.14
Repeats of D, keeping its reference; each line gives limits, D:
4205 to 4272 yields 0.908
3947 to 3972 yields 0.974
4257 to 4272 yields 0.938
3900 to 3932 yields 0.939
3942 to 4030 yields 0.926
